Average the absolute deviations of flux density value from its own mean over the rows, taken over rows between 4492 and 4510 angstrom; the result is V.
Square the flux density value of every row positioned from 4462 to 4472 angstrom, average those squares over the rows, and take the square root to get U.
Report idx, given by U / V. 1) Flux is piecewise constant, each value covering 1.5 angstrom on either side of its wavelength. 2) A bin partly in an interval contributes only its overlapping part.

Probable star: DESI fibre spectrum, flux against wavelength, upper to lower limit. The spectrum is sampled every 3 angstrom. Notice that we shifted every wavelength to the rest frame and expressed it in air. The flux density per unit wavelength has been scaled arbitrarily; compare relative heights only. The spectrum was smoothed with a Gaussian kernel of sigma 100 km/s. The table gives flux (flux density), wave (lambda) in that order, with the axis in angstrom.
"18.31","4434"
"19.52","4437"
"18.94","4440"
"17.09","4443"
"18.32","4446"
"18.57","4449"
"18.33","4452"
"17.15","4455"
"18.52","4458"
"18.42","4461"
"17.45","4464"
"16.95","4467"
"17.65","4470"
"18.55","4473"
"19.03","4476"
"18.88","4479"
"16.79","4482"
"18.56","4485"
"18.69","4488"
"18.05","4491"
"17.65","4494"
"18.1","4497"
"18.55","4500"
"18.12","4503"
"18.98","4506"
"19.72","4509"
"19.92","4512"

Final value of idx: 31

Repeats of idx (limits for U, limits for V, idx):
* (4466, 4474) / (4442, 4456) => 29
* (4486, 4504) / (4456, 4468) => 29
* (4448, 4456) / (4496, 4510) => 34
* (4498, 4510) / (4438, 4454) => 41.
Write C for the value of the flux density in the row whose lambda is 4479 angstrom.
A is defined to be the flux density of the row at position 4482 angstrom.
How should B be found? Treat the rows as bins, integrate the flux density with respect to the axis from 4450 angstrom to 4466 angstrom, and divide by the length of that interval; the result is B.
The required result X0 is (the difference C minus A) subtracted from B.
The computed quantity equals 15.9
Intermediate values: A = 16.79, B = 18.0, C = 18.88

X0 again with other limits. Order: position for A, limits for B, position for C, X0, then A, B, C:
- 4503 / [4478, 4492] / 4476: 17.3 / 18.12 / 18.2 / 19.03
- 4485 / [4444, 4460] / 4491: 18.7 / 18.56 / 18.2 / 18.05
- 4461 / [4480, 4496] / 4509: 16.7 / 18.42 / 18.0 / 19.72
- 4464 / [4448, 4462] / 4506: 16.6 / 17.45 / 18.2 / 18.98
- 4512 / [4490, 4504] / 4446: 19.7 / 19.92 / 18.1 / 18.32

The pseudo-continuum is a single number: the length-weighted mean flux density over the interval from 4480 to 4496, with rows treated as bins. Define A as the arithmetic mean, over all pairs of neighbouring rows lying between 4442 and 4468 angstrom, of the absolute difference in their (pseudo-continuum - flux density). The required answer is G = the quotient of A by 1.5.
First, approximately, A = 0.73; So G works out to 0.49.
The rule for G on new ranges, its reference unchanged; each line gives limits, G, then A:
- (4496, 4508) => 0.39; 0.58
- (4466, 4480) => 0.37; 0.56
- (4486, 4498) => 0.33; 0.50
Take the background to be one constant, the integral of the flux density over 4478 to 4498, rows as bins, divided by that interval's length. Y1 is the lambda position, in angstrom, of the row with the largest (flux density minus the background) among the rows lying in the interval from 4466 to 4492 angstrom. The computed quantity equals 4476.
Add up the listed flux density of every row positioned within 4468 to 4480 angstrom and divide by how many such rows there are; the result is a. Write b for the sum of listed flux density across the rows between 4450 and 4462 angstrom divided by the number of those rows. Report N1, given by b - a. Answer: -0.4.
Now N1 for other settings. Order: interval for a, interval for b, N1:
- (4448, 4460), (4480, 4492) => -0.1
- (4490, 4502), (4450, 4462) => 0.0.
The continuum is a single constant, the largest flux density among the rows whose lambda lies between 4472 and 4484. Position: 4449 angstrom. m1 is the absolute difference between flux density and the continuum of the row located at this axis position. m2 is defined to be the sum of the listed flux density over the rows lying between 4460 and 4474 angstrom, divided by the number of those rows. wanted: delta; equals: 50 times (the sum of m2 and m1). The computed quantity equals 913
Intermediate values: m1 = 0.5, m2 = 17.8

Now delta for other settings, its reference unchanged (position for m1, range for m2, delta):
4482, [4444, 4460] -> 1021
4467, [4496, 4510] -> 1039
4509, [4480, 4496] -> 932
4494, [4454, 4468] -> 954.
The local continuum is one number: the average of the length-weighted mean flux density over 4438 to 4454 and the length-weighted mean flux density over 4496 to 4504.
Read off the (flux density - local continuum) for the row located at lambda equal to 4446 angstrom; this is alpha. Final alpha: 0.05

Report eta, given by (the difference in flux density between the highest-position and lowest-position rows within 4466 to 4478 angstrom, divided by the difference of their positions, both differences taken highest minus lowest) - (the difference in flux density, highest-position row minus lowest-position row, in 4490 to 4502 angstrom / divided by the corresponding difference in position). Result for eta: 0.18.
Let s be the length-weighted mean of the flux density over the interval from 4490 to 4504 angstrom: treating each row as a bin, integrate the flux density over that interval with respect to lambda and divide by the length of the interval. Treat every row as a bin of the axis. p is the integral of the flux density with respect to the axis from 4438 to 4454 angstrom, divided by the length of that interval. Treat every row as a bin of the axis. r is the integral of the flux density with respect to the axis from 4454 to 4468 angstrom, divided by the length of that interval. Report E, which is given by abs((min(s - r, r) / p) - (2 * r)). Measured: 35.47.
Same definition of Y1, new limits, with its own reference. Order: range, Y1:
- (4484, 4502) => 4488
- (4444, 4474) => 4449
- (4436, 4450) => 4437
